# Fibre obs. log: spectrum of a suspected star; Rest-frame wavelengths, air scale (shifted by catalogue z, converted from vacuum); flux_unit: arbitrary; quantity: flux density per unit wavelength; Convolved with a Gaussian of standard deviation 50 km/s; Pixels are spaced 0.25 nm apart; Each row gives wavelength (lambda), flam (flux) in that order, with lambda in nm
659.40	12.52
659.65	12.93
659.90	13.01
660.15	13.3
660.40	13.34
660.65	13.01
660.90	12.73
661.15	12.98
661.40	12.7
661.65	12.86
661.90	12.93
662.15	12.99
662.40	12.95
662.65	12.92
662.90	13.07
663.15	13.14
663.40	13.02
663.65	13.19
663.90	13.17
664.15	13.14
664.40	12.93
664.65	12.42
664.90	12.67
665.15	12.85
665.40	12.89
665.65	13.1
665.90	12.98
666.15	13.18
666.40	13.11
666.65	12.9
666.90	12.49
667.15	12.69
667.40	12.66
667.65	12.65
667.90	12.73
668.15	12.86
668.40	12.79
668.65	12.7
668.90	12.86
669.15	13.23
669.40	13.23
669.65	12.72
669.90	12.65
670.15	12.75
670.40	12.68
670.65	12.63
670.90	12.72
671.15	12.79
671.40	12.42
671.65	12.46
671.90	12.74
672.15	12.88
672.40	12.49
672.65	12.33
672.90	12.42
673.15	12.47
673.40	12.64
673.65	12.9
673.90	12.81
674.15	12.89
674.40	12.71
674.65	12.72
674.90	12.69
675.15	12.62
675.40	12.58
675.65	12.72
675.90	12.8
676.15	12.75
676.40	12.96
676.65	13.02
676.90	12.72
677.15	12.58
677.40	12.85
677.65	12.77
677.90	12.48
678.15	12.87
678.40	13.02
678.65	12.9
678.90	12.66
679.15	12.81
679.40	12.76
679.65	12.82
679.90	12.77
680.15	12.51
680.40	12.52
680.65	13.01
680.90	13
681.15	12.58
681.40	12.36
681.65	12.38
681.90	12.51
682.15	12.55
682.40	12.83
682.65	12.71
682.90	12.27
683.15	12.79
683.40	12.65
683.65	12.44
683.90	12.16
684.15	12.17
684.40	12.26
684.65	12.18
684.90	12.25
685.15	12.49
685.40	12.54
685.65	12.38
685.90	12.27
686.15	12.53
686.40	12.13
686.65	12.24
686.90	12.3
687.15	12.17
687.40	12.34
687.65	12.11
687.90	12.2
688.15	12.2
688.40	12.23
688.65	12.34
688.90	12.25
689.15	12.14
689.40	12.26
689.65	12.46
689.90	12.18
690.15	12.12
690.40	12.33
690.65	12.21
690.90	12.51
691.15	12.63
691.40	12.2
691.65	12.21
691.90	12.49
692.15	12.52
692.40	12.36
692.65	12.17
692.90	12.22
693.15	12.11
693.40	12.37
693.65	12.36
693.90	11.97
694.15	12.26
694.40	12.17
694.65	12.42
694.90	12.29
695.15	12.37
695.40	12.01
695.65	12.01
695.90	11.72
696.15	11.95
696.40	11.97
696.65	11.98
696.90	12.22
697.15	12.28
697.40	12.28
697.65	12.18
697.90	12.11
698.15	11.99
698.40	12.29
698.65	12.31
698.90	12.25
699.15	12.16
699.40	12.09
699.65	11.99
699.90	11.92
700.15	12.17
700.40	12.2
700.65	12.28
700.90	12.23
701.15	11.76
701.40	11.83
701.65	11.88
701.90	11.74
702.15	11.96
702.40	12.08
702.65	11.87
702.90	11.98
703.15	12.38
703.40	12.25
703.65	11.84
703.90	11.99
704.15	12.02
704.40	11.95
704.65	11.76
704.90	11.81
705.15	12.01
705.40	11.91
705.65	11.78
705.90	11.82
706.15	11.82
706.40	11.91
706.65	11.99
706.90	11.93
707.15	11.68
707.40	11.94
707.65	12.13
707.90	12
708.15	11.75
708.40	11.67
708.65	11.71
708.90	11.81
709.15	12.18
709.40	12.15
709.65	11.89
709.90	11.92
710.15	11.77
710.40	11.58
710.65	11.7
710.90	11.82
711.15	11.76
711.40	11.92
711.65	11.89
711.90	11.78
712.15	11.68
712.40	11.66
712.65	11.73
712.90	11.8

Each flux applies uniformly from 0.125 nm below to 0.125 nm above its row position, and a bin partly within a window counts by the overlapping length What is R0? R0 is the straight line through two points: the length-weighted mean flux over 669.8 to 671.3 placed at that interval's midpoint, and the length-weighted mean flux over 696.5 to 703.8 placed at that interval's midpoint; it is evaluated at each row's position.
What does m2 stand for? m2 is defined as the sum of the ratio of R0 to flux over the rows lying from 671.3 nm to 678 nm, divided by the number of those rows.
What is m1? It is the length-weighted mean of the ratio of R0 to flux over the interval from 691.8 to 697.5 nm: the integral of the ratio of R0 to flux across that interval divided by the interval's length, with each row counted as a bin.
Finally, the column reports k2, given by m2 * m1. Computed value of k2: 1.00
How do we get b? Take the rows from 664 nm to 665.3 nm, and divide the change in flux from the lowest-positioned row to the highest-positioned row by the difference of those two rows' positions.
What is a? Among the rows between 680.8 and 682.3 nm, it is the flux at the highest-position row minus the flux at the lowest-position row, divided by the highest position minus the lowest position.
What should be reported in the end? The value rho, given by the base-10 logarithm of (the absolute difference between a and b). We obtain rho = -1.2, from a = -0.36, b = -0.29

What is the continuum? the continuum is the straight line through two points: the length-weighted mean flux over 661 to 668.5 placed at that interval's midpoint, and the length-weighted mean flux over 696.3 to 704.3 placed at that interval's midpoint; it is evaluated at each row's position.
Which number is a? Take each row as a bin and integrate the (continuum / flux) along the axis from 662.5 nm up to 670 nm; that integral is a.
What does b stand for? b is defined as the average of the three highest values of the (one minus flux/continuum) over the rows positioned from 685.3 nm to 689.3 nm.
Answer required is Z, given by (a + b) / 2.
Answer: 3.8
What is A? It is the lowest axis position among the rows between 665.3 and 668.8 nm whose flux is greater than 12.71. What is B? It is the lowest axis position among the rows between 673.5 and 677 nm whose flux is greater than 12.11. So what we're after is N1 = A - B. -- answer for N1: -8.25 nm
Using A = 665.40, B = 673.65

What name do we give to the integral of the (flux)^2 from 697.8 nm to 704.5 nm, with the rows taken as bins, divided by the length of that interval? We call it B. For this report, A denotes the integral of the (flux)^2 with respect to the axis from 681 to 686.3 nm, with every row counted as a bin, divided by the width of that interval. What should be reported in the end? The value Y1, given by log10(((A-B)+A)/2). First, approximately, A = 155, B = 145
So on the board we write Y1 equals 1.91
